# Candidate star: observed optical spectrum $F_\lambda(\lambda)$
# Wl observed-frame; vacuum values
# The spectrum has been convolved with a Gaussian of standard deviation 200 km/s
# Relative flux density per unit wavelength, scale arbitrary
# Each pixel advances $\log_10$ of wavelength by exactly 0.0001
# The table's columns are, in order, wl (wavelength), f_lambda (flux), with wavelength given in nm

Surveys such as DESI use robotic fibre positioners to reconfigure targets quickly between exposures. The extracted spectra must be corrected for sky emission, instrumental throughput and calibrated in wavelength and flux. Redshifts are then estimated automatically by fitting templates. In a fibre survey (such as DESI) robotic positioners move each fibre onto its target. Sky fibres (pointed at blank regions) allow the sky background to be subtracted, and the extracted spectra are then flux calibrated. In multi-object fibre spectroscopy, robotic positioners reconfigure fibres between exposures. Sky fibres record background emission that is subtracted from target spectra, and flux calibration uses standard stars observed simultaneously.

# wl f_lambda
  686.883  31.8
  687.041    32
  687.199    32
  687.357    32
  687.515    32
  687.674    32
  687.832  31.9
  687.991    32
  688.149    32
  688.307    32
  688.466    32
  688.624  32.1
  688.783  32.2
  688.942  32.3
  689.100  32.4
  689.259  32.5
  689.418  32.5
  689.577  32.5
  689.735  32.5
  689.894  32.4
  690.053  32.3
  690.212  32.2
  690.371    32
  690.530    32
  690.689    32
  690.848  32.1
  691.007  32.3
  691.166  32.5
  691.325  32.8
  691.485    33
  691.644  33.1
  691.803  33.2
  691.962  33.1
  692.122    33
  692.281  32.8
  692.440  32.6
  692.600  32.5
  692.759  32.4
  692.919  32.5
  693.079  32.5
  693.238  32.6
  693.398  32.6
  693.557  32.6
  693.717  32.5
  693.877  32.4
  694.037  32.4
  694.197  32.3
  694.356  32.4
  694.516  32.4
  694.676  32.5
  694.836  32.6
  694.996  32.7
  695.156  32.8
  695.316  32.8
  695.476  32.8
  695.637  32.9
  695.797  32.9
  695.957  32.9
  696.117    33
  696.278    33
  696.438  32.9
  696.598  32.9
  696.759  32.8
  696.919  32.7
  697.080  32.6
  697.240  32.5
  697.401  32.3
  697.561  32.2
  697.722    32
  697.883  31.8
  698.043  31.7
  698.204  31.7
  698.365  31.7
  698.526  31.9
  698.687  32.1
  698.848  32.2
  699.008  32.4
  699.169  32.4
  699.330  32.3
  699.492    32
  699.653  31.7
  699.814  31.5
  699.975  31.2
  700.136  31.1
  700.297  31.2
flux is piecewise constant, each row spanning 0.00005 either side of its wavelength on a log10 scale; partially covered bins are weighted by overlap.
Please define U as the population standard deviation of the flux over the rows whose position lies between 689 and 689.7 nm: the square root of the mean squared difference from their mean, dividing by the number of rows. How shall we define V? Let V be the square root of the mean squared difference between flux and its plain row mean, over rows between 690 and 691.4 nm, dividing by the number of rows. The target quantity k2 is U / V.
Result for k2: 0.2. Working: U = 0.04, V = 0.25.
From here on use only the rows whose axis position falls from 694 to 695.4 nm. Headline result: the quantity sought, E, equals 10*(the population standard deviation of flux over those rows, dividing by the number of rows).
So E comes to 1.8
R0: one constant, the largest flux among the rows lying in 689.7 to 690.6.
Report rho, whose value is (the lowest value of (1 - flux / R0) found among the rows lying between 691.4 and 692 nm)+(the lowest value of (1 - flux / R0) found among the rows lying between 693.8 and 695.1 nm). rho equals -0.028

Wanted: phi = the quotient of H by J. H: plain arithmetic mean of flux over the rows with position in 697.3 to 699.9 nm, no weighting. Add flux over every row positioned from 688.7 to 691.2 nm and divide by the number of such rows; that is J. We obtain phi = 0.99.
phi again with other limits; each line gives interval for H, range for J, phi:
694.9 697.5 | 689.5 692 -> 1.01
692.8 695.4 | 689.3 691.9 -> 1.00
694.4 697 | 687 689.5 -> 1.02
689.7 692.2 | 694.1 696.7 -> 0.99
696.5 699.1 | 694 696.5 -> 0.99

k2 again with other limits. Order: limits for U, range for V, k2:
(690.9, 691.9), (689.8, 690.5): 2.2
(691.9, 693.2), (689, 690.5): 1.5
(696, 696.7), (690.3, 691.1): 0.4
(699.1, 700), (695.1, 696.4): 5.5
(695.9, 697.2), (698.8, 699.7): 0.5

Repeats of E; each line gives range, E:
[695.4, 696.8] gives 0.7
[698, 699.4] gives 2.8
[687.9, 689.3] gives 1.8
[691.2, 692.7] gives 2.3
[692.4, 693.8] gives 0.7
